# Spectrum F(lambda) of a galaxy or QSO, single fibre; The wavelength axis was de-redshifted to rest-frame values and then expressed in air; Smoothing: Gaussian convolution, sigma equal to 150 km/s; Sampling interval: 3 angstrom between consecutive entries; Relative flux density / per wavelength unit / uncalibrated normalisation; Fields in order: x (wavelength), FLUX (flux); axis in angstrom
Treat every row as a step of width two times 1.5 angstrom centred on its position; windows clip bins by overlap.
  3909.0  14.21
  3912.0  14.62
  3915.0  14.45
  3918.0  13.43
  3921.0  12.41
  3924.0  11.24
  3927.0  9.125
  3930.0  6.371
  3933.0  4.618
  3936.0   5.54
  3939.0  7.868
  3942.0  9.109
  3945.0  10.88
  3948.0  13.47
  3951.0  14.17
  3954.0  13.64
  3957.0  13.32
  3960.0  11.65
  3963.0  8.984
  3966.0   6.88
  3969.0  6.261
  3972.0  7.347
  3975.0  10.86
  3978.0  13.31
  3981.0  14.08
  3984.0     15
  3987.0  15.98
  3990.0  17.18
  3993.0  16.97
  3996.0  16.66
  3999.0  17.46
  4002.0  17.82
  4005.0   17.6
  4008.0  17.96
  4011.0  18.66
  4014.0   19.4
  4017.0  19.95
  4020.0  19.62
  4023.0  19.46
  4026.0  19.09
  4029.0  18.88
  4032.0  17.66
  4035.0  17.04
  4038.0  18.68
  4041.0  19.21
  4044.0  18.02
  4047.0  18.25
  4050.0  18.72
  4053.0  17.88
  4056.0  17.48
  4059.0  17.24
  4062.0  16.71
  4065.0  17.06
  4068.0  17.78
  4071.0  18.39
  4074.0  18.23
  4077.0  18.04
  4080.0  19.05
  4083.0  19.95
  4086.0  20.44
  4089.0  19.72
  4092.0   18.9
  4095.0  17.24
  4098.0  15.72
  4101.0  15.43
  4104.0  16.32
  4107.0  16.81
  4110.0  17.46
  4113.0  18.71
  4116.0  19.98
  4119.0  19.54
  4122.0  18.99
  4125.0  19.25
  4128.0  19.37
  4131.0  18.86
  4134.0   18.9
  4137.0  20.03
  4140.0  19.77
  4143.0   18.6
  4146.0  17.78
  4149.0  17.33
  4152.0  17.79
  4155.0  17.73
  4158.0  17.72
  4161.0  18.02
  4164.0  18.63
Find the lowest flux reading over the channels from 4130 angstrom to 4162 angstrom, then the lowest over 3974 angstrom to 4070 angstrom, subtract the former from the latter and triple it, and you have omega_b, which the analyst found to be -19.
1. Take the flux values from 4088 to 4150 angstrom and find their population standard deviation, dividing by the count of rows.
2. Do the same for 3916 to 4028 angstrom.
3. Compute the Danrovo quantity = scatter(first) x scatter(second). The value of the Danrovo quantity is 6.2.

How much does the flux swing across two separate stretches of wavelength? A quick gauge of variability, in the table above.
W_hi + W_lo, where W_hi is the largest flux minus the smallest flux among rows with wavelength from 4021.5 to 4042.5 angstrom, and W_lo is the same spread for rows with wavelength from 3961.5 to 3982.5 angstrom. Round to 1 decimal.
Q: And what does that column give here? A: 10.2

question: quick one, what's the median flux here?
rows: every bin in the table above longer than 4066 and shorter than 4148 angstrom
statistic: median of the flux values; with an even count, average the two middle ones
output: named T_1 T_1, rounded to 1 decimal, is 18.9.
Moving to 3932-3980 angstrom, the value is 10.0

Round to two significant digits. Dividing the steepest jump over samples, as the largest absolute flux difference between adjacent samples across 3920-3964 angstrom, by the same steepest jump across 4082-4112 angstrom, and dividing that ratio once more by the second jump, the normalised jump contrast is 1.0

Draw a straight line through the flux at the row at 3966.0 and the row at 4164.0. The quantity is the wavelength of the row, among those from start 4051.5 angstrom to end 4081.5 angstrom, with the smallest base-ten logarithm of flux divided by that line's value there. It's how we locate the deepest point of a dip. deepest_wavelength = 4062.0 angstrom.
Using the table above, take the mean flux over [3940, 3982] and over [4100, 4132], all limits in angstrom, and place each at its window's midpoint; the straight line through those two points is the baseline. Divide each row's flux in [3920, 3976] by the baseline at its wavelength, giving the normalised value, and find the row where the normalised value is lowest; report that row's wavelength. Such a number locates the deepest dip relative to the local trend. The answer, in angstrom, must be 3933.0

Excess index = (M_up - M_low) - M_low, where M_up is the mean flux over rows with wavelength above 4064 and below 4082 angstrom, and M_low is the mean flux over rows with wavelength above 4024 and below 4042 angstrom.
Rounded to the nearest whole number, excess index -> -19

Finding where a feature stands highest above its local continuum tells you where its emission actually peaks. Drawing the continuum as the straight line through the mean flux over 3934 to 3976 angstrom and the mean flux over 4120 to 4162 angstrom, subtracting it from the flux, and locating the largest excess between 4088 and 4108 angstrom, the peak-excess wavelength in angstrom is 4089.0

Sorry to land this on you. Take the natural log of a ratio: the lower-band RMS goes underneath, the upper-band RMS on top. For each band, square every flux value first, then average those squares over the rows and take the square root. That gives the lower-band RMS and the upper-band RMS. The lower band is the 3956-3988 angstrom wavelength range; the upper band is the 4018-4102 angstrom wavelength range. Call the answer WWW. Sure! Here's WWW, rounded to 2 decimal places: 0.44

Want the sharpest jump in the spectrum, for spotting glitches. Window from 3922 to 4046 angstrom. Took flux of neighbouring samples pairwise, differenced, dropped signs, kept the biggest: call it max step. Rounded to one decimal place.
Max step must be 3.5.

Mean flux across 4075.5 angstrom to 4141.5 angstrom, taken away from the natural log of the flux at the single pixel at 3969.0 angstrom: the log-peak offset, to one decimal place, -16.7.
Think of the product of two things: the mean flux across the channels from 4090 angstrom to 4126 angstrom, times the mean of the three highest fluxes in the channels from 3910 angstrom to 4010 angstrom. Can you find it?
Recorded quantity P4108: 318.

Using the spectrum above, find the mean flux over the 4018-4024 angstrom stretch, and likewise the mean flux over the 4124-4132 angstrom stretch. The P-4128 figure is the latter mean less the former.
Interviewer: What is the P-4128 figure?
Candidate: -0.4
